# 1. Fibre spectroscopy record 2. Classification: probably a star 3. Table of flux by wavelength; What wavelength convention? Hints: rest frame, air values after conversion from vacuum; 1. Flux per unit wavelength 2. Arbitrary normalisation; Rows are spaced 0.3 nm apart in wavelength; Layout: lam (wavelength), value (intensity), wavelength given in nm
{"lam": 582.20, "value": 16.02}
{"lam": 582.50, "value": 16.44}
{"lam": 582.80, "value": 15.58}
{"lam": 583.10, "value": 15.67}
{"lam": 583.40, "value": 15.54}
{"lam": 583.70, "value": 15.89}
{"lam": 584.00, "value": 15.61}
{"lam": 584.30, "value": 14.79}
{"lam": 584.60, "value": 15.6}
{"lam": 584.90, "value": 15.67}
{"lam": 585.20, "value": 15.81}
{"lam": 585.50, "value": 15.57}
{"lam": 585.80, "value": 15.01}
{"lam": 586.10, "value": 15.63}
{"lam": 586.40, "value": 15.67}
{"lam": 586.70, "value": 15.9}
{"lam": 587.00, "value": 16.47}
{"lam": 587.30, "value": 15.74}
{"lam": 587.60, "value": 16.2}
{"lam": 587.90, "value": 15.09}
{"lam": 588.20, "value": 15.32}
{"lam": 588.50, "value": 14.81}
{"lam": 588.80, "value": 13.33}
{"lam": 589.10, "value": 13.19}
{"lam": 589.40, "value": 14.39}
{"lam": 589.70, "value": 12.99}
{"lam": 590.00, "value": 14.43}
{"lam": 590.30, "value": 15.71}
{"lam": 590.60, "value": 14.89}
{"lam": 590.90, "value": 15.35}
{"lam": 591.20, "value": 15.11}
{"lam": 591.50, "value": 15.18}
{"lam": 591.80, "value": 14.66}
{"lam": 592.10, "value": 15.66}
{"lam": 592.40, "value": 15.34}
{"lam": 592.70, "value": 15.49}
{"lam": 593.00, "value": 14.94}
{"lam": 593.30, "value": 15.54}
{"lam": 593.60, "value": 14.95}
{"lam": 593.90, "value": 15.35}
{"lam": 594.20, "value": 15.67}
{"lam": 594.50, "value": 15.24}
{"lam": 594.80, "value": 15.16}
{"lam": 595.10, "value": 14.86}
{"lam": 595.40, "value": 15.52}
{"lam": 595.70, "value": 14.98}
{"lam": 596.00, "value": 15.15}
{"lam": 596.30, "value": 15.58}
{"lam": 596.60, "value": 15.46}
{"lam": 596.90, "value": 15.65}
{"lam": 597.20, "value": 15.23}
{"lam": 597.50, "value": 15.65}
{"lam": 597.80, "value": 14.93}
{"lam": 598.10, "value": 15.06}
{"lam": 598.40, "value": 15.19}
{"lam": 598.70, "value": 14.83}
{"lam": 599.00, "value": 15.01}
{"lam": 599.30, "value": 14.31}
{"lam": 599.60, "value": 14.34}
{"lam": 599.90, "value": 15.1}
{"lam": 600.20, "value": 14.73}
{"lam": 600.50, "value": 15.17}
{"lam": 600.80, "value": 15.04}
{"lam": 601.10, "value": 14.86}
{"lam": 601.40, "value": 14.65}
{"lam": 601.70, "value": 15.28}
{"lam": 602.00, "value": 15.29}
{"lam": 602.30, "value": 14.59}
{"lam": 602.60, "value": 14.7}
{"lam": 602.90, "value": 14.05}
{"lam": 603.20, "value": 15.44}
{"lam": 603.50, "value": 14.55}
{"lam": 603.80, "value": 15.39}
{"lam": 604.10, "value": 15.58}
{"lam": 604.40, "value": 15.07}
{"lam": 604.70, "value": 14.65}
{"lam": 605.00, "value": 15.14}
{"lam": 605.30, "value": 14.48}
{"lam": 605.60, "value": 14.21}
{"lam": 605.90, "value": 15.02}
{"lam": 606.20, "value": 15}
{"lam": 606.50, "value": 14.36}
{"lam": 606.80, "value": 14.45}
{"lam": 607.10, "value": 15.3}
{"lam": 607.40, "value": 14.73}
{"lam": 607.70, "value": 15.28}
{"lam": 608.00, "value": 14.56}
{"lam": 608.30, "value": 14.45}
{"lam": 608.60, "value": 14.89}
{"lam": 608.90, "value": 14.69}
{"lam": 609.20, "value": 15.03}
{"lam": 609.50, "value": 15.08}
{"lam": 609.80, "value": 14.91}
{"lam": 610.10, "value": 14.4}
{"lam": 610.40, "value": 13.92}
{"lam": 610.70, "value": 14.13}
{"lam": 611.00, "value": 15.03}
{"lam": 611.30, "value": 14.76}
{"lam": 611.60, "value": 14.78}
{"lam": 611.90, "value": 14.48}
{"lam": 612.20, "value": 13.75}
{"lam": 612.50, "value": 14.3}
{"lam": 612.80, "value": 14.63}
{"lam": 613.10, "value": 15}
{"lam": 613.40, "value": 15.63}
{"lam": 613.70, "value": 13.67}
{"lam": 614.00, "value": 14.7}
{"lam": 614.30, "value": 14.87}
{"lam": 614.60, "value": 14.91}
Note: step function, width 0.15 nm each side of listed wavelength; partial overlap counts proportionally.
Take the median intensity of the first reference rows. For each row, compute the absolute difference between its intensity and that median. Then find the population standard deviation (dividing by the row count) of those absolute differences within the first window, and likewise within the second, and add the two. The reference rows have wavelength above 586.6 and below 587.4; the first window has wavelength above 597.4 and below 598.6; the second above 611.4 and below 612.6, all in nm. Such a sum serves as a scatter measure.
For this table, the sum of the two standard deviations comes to 0.65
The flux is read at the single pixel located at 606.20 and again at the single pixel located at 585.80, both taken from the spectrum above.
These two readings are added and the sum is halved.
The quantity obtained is 15.0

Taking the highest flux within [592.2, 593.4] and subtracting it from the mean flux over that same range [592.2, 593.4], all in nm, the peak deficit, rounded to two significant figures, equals -0.21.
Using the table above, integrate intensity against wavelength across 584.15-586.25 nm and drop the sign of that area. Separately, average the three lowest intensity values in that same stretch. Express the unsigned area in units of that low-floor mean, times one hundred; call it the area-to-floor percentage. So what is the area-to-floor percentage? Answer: 214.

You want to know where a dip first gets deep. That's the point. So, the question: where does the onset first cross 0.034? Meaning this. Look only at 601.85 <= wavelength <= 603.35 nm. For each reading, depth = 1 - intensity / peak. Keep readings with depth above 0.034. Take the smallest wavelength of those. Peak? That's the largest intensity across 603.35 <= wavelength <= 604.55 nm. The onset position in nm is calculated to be 602.30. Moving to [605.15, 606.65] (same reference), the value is 605.30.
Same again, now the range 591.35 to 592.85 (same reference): 591.80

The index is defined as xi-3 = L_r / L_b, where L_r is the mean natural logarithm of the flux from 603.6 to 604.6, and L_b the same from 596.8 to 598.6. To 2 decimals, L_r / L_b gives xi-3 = 1.00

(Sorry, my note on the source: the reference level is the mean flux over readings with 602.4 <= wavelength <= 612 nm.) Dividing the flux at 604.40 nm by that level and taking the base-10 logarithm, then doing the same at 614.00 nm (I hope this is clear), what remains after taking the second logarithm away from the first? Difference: 0.011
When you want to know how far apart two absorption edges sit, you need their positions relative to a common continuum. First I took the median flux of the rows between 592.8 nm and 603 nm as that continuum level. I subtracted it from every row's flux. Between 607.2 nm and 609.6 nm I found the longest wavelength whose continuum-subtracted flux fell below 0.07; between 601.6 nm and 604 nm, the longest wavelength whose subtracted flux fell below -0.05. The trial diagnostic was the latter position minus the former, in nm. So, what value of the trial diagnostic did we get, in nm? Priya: -6.00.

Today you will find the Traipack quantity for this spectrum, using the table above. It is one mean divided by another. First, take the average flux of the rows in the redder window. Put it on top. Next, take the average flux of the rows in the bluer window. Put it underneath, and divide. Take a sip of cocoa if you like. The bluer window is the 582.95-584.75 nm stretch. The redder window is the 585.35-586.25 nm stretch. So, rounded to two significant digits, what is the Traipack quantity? 0.99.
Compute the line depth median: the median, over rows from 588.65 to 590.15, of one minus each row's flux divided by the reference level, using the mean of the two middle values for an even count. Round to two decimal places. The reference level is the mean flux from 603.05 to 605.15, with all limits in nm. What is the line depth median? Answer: 0.12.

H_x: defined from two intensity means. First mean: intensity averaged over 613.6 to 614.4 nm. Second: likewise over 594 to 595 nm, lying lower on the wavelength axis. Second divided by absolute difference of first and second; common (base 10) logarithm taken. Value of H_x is 1.2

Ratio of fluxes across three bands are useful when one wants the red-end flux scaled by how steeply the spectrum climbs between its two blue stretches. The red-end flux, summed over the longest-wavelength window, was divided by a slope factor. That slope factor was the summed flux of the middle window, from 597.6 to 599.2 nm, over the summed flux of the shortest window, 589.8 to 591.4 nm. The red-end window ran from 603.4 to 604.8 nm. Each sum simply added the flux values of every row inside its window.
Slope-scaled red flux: 75.7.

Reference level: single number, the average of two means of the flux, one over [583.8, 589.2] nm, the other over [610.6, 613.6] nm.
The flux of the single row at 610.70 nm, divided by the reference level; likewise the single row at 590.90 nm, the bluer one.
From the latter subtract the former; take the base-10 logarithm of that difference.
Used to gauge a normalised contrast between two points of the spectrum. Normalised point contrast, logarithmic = -1.1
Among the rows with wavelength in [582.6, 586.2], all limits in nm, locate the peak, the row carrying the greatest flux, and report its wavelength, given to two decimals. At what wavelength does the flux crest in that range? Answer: 583.70 nm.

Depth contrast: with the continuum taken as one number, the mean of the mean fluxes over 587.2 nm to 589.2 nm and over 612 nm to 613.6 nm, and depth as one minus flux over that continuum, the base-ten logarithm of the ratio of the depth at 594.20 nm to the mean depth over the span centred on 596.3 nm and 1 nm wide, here 0.15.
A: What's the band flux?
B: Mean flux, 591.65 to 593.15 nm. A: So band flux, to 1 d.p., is 15.2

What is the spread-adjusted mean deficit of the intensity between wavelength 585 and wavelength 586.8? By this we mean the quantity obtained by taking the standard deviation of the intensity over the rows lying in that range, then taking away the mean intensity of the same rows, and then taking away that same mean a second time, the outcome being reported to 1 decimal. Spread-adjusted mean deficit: -30.9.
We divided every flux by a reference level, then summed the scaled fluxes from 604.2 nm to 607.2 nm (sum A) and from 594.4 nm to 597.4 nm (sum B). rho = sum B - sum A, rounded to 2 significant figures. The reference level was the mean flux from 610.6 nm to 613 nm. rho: 0.36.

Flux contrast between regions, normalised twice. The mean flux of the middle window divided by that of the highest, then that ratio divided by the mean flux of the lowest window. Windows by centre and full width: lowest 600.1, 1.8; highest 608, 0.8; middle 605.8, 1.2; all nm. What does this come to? 0.067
